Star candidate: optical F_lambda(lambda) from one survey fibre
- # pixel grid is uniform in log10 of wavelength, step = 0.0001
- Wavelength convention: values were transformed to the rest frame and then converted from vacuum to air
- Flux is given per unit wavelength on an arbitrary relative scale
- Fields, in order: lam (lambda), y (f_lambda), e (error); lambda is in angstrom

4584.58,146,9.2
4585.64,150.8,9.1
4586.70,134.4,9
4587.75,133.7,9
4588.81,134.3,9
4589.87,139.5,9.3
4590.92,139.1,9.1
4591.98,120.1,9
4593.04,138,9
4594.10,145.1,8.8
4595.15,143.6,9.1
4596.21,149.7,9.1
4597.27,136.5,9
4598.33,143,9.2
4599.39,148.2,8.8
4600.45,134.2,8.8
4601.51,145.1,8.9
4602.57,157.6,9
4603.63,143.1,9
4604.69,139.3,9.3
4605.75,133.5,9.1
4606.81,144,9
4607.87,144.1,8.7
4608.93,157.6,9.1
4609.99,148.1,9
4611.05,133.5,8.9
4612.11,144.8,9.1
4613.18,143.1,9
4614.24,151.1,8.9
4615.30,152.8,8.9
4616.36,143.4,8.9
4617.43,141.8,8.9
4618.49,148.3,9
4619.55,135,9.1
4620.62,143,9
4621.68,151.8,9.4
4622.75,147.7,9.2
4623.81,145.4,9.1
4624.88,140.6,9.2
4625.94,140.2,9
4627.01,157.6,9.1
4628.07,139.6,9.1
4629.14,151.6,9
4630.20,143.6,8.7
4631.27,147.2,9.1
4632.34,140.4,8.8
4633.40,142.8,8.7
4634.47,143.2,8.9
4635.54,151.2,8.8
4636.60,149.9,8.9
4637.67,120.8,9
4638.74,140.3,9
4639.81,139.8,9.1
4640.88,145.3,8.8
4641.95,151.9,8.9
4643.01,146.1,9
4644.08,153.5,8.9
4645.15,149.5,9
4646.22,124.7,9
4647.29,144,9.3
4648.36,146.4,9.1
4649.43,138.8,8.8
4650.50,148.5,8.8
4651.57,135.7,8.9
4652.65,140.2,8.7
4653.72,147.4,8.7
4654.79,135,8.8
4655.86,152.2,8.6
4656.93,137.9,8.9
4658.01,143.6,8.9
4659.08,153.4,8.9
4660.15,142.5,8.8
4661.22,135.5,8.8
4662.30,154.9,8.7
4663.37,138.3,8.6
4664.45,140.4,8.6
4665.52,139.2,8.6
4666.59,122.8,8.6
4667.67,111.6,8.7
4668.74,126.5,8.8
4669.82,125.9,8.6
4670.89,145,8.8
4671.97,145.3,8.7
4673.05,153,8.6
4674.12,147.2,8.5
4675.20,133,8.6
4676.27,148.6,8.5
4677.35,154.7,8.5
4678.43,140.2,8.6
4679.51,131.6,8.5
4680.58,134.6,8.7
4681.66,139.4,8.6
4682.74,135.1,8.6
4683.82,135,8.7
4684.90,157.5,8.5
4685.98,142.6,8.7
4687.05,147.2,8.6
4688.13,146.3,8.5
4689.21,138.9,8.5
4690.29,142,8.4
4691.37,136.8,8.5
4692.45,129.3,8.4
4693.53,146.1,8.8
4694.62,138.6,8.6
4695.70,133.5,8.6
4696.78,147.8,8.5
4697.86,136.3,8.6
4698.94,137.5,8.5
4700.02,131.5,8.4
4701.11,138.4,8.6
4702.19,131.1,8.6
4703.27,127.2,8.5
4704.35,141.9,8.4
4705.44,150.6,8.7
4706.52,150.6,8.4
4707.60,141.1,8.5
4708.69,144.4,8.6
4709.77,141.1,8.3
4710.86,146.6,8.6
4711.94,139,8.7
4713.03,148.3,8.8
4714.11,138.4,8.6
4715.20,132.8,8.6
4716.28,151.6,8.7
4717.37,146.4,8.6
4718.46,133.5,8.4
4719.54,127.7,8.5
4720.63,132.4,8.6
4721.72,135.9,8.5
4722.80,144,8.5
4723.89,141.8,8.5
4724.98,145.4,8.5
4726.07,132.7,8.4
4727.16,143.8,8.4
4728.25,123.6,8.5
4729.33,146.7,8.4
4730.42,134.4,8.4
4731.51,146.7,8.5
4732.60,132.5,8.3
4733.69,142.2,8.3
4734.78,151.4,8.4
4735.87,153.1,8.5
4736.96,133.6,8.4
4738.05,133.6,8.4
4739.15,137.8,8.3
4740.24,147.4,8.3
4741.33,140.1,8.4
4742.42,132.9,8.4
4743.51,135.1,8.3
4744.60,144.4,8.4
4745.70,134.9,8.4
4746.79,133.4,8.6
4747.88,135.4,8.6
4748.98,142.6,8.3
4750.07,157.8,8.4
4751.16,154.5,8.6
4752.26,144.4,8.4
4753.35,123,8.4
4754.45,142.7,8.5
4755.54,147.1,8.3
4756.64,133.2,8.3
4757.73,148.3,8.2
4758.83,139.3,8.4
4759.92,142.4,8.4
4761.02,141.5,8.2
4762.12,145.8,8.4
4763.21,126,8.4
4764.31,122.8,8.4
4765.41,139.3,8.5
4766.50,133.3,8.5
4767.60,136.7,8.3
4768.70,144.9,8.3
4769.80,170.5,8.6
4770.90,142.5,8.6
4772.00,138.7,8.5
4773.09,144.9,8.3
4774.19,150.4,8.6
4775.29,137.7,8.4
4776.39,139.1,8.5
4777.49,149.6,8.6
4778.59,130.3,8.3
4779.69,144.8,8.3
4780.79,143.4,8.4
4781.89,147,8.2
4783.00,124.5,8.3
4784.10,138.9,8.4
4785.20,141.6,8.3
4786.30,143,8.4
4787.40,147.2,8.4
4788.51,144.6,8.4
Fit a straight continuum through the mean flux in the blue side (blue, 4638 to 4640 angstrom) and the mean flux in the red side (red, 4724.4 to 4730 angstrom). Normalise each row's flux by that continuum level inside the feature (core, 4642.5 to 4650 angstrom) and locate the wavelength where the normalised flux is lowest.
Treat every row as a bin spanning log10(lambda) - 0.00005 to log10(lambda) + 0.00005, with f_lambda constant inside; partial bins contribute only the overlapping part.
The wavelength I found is 4646.22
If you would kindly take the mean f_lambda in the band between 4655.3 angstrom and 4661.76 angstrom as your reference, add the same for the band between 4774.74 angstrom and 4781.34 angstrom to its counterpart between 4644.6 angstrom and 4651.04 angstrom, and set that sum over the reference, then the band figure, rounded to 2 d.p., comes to 1.96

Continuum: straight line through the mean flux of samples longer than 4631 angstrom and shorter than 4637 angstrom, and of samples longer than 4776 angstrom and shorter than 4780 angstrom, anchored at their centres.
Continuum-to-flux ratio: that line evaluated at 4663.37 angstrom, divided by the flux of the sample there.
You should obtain 1.05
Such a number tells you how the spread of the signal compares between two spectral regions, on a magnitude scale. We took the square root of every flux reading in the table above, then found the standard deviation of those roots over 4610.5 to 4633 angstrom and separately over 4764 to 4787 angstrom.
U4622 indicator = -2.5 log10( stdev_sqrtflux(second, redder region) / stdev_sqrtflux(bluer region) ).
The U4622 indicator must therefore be -0.55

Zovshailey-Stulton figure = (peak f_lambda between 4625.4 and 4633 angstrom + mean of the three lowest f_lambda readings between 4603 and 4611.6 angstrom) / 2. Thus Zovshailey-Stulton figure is 146.5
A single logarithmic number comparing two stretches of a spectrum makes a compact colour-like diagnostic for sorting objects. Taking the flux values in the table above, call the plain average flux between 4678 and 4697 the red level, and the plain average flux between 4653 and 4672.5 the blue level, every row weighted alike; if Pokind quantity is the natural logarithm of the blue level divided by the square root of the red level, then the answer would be 2.46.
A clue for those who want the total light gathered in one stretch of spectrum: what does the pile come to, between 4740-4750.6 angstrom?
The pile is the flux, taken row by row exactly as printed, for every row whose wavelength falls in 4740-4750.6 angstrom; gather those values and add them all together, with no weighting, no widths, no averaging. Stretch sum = 1404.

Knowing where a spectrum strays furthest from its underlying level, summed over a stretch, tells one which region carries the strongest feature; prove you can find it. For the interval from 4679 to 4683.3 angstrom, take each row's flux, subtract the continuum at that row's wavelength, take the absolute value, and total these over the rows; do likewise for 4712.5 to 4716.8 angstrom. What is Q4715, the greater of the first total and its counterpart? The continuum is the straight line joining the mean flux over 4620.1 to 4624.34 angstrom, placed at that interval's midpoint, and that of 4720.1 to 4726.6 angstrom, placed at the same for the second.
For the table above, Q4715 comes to 29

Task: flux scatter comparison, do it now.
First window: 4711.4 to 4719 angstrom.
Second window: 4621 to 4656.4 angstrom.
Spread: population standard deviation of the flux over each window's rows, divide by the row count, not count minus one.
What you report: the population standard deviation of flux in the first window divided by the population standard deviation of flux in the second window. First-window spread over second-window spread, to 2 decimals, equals 0.90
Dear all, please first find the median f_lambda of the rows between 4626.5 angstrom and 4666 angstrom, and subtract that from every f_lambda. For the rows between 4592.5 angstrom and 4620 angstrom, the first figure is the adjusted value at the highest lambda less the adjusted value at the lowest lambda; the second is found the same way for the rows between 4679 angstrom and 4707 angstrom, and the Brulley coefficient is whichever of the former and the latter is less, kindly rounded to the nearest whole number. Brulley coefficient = -3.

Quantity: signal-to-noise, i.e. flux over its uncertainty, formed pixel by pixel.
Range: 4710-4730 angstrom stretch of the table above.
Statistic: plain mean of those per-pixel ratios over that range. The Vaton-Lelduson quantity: 16.3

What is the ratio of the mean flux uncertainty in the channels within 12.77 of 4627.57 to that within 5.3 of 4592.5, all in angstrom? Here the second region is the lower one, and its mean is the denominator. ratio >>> 0.995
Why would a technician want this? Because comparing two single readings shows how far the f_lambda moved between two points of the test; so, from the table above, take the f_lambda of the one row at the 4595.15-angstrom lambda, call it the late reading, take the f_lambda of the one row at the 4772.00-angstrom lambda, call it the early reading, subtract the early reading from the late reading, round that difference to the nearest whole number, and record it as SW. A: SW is 5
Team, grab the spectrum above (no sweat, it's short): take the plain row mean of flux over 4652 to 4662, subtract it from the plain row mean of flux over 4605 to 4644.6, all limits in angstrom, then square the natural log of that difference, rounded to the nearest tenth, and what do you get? 0.2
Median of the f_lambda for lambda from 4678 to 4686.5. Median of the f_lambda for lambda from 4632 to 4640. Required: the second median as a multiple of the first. 1.03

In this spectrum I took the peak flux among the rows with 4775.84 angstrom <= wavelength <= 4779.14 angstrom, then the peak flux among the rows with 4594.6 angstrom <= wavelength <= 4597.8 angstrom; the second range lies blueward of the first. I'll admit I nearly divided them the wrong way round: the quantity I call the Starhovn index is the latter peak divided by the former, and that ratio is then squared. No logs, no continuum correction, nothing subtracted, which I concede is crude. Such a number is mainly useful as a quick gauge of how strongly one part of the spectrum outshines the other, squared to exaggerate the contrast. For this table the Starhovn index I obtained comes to 1.00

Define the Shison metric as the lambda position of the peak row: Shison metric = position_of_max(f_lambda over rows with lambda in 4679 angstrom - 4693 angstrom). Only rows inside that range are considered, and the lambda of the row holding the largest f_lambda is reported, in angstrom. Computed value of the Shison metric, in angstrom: 4684.90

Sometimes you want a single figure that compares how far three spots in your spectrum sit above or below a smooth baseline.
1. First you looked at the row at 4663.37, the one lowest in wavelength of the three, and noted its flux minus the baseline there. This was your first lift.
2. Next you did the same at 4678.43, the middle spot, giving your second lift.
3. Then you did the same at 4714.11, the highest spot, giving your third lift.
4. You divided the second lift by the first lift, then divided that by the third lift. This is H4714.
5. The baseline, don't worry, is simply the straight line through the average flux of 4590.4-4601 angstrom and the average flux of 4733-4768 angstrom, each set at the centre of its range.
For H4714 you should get 0.2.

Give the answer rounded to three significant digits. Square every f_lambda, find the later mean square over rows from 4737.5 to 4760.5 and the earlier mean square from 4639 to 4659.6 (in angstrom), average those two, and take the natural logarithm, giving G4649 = 9.92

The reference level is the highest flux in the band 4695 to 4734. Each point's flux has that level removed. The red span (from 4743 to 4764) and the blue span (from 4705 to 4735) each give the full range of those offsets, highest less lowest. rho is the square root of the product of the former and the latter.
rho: 31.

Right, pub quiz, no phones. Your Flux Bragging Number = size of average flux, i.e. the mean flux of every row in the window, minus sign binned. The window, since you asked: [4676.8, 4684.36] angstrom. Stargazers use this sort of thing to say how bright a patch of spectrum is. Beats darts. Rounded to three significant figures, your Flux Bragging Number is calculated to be 139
